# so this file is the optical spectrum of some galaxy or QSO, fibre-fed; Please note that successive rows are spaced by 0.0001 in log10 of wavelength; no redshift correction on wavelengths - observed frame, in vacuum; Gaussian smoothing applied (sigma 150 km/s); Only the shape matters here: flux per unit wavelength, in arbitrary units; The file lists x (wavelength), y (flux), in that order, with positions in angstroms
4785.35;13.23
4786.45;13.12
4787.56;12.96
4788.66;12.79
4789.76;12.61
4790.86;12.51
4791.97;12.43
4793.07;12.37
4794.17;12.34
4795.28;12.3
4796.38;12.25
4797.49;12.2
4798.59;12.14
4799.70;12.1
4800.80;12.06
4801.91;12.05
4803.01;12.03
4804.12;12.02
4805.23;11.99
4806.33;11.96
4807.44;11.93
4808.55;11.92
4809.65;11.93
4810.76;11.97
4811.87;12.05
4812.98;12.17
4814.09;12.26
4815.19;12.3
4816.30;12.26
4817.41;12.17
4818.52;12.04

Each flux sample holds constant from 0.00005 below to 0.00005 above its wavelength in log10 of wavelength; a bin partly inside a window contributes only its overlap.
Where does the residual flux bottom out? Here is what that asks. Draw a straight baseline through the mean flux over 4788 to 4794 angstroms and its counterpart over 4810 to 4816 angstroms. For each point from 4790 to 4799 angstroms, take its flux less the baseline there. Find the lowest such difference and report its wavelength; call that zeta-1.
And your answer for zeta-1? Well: 4798.59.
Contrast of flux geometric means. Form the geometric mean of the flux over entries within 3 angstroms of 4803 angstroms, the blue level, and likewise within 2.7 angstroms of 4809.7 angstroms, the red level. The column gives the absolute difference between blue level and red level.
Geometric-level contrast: 0.07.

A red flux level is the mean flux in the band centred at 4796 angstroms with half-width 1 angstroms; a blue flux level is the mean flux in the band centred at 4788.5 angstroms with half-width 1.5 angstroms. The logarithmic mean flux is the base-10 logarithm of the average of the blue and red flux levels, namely 1.10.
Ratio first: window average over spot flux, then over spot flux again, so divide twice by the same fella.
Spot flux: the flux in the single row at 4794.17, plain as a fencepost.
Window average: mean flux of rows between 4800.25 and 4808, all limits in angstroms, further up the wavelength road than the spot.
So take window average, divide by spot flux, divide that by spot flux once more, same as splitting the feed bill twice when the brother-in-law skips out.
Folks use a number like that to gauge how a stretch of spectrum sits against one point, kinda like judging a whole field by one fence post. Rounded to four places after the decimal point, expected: 0.0788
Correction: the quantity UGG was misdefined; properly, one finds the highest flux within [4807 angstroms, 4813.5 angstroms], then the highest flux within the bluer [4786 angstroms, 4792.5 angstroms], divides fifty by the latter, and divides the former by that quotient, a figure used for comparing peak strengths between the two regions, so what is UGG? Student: 3.19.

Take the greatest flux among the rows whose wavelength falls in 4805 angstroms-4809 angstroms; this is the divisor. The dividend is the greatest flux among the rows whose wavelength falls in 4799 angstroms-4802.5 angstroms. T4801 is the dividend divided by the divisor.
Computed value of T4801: 1.01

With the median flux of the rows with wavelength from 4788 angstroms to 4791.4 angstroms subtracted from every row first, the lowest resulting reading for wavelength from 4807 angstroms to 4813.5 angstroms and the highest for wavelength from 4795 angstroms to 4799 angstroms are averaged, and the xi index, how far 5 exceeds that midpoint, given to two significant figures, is 5.5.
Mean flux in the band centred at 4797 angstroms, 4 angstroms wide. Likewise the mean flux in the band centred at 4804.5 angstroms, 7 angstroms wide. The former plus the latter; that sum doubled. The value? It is 48.4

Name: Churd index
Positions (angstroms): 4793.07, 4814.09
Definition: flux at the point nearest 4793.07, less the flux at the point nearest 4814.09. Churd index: 0.11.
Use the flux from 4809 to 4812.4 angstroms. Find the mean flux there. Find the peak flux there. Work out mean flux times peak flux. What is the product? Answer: 144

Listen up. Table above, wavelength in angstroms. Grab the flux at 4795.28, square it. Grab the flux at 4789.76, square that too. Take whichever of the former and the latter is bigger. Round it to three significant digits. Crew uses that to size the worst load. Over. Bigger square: 159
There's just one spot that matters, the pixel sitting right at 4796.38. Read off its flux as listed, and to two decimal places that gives 12.25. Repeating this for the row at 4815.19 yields 12.30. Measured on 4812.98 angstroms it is 12.17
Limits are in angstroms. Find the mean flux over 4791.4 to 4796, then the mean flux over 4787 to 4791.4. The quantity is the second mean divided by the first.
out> 1.03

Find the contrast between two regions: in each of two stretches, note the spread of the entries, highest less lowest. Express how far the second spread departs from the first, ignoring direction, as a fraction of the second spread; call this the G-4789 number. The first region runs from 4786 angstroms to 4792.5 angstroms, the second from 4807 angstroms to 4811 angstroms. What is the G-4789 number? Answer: 12.8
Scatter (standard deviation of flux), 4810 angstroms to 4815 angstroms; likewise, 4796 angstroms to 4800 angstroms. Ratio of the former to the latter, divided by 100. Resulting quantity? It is 0.019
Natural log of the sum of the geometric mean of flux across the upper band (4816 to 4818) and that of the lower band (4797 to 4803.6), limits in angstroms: 3.19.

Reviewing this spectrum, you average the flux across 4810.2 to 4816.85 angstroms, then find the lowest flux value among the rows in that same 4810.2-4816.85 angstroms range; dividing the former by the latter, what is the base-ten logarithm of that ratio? 0.007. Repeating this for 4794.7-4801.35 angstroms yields 0.004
